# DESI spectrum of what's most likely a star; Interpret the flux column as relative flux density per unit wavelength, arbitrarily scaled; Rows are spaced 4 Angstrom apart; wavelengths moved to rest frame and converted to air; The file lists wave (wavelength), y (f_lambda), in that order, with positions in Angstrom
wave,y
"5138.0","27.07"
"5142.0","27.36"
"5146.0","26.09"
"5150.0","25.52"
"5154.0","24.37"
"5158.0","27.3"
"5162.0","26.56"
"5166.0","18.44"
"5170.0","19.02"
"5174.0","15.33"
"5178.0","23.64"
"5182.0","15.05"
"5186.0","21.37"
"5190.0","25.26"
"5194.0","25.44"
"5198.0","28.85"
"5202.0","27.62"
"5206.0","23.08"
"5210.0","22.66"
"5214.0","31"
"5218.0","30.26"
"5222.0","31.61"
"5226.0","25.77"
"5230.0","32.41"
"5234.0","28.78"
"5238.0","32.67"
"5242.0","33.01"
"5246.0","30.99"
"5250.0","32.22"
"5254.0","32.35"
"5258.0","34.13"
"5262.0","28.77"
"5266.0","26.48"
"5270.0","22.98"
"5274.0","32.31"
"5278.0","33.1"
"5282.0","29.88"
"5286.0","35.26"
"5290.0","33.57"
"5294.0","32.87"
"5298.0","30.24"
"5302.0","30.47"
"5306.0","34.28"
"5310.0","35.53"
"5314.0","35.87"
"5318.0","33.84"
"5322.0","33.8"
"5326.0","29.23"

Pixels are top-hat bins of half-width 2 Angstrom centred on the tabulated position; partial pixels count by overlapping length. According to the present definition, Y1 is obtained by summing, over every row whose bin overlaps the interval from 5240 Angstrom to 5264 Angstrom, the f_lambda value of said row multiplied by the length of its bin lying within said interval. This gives 766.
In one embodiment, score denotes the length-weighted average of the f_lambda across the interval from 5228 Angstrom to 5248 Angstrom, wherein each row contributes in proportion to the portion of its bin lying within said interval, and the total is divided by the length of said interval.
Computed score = 31.6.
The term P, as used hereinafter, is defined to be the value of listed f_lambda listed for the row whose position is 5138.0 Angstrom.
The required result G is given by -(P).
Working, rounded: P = 27.07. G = -27.1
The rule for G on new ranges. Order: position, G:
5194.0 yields -25.4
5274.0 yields -32.3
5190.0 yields -25.3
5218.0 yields -30.3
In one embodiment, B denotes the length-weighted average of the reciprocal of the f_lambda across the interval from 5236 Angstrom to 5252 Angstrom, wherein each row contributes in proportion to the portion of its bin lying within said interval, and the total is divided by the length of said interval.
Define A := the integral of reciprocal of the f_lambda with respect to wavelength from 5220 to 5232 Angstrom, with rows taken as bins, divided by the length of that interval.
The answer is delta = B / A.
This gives 0.9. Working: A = 0.0338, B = 0.031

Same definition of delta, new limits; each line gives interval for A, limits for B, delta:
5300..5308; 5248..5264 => 1.0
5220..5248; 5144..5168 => 1.3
